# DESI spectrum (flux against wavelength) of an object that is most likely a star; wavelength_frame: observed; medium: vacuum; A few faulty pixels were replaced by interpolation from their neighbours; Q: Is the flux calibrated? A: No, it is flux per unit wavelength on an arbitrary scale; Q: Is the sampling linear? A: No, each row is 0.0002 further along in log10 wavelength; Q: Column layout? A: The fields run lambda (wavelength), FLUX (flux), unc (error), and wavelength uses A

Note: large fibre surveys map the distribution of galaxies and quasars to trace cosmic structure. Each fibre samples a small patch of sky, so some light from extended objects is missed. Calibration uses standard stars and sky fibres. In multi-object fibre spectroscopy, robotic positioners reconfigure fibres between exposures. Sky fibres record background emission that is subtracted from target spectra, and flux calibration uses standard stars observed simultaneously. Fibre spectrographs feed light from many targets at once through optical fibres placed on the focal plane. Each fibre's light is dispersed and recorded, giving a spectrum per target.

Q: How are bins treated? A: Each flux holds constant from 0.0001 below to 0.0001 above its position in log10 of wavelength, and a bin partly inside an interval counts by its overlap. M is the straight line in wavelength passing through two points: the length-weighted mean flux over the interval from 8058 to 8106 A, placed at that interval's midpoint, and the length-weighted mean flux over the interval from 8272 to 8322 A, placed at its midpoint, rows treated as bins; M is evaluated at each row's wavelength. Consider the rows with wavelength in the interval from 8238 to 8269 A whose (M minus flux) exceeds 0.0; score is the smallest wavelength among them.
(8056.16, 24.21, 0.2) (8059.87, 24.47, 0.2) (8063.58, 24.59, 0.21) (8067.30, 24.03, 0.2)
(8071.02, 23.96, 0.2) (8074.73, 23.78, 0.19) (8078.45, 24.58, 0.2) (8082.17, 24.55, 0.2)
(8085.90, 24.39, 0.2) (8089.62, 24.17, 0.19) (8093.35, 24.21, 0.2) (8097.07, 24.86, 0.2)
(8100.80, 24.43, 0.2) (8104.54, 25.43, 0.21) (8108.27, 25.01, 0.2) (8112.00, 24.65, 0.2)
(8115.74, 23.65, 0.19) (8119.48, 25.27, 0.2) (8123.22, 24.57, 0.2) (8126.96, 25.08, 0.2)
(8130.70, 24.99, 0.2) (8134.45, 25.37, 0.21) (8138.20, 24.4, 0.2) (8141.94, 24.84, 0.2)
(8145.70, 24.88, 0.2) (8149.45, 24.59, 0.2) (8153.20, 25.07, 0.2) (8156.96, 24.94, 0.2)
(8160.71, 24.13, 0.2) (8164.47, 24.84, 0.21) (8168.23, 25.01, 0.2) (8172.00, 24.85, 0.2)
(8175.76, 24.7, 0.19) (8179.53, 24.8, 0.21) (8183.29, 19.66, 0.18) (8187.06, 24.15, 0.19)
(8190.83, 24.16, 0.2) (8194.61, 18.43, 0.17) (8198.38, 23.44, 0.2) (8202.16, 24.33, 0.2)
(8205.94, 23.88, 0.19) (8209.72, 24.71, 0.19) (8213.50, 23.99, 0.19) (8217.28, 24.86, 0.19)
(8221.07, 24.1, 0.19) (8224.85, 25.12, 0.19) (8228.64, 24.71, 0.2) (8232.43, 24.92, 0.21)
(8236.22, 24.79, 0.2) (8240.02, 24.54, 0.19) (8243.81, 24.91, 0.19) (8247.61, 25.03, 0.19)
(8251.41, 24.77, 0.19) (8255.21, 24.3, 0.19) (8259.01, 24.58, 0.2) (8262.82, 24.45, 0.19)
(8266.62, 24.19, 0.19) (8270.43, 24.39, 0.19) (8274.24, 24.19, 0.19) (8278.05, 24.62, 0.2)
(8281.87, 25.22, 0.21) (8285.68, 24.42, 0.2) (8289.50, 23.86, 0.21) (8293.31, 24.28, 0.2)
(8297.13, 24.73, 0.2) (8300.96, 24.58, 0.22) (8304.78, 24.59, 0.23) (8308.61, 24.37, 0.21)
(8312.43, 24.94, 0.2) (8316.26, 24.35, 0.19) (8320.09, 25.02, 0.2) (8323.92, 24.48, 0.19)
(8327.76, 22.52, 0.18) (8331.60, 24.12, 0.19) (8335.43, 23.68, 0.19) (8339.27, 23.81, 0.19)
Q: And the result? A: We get 8255.21 A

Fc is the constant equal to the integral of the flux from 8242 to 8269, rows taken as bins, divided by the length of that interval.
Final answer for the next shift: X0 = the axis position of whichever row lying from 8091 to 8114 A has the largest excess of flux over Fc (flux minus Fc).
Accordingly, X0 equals 8104.54 A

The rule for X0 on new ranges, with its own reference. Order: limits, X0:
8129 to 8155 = 8134.45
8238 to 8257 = 8247.61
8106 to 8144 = 8134.45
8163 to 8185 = 8168.23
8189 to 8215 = 8209.72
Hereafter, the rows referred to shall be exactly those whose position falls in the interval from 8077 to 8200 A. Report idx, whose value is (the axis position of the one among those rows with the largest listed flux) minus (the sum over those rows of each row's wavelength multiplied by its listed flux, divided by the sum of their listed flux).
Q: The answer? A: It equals -32.9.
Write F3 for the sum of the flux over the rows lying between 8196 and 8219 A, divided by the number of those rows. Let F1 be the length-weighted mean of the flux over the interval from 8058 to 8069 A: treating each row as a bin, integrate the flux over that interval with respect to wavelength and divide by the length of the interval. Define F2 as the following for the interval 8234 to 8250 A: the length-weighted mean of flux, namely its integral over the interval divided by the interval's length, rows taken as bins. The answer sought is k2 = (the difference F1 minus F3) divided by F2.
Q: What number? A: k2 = 0.0065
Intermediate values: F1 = 24.4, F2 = 24.8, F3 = 24.2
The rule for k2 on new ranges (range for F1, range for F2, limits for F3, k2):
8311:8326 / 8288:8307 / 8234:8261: -0.0017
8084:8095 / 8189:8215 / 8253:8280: -0.0062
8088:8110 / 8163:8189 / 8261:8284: 0.0074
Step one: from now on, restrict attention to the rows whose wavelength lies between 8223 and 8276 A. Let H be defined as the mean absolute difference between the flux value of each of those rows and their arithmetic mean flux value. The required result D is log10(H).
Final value -0.59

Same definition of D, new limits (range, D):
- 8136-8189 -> -0.14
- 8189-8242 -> -0.05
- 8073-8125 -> -0.43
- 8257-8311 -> -0.66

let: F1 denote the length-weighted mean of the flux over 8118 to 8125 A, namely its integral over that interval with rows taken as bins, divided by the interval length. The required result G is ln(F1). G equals 3.215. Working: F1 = 24.9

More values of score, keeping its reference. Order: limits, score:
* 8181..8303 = 8183.29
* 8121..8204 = 8138.20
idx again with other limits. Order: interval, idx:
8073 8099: 11.1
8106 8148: 7.4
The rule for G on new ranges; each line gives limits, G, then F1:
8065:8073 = 3.179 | 24.0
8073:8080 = 3.185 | 24.2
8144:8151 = 3.209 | 24.7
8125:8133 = 3.221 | 25.0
